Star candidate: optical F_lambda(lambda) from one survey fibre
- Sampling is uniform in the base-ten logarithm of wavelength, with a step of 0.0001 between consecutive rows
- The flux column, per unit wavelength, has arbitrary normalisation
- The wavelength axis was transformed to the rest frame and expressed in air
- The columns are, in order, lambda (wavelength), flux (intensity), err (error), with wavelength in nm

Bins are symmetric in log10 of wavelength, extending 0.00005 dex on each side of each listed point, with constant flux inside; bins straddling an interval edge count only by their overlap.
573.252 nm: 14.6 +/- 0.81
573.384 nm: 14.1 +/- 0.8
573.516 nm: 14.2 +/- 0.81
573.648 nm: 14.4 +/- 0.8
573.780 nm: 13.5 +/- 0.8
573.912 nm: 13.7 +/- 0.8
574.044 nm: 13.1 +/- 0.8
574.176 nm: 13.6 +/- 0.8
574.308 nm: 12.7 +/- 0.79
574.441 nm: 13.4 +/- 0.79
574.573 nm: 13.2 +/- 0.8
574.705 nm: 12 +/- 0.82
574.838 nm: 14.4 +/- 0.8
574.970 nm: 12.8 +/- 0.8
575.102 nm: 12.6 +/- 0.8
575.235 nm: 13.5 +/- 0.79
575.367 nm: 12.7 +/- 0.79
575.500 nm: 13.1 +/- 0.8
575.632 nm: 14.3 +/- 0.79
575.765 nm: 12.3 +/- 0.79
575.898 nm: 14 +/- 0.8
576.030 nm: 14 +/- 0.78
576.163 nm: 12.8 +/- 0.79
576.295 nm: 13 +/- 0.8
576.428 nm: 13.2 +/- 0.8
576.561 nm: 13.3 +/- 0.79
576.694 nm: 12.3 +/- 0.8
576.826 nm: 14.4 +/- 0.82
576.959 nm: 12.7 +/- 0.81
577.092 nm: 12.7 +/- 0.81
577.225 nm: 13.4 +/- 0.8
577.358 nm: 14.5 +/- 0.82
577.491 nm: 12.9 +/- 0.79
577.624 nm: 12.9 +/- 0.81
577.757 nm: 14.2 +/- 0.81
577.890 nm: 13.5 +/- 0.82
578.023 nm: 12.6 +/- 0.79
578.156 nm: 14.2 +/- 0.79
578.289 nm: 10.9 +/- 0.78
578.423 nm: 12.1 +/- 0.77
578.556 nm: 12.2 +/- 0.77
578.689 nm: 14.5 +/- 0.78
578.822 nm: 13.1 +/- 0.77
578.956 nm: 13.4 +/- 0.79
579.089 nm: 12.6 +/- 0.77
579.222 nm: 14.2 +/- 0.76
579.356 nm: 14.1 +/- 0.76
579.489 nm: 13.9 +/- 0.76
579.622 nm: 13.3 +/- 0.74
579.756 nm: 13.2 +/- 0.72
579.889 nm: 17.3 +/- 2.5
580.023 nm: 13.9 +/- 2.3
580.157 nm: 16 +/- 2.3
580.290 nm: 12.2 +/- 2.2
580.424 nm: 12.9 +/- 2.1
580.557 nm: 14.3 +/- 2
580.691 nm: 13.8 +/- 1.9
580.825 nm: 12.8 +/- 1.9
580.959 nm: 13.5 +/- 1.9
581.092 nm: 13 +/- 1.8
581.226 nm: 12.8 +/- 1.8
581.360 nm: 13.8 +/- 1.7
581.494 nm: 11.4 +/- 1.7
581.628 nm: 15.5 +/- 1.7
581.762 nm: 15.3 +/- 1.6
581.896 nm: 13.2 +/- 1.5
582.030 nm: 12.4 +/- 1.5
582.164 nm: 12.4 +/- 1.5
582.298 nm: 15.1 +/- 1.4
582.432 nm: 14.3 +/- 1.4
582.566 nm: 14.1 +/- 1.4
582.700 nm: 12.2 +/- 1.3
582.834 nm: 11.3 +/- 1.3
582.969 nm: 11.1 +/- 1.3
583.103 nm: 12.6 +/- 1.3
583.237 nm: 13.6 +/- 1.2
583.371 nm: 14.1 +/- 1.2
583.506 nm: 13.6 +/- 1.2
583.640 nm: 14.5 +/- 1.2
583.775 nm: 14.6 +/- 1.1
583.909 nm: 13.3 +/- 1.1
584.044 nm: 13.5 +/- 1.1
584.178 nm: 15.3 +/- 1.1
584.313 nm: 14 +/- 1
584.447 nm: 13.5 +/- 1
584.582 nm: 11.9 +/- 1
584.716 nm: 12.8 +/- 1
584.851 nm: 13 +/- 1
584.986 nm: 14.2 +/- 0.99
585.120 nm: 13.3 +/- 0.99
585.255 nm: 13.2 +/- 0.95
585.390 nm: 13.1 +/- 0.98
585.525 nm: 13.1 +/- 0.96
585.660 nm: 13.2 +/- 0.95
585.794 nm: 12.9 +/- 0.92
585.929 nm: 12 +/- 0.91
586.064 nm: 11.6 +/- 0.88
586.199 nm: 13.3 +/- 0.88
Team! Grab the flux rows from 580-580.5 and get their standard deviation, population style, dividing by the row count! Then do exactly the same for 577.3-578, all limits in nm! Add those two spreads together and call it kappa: 2.1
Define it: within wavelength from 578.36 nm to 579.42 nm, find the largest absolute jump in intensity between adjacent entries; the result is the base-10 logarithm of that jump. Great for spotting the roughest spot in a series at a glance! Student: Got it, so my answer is 0.36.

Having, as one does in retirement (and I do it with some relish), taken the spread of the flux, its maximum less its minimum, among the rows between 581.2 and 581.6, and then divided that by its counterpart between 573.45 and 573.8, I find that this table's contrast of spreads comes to 2.7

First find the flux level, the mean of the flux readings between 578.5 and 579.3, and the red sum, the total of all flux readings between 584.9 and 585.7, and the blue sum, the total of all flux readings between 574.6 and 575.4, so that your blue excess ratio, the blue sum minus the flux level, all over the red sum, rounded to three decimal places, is 0.807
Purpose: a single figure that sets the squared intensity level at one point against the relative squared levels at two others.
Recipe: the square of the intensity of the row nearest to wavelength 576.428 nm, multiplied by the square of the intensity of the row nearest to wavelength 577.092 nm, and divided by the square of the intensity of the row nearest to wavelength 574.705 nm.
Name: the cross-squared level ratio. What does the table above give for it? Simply 195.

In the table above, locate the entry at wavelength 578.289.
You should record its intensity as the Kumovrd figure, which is 10.9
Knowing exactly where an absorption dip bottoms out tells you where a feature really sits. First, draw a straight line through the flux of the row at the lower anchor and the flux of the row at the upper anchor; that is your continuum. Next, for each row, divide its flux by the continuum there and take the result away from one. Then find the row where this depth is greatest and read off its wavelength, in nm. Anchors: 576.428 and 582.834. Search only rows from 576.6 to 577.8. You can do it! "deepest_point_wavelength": 576.694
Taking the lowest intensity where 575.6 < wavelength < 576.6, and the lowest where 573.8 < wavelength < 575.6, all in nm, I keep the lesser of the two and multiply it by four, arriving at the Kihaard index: 48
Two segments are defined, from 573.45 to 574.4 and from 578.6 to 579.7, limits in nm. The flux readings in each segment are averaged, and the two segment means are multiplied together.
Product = 185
